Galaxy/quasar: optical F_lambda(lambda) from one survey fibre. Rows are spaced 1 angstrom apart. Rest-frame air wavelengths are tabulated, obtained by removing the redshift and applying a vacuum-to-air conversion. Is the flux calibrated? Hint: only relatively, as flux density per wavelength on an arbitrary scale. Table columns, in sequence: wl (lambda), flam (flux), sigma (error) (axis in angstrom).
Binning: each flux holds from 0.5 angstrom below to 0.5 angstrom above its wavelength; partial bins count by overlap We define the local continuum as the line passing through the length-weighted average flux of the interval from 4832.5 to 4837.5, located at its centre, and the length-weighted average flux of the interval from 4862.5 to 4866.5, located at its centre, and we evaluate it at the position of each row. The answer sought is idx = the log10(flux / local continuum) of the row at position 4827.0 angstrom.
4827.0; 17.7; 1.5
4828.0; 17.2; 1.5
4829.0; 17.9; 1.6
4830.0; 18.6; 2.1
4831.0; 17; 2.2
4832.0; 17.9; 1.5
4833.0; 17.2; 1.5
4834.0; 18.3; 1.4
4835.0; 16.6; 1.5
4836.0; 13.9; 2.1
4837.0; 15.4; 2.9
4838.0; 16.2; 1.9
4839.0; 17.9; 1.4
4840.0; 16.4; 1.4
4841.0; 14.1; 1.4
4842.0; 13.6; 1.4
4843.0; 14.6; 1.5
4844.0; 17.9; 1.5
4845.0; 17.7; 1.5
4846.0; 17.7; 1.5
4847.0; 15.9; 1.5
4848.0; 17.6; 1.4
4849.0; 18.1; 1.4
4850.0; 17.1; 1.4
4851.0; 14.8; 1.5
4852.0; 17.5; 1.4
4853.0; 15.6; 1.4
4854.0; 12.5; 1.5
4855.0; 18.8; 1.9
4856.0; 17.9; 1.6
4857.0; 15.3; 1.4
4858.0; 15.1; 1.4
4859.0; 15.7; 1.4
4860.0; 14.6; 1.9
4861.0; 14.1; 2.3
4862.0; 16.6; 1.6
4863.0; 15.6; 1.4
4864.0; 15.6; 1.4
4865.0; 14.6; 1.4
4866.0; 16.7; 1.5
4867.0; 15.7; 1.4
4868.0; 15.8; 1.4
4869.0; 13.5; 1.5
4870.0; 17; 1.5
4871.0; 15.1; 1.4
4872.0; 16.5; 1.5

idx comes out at 0.03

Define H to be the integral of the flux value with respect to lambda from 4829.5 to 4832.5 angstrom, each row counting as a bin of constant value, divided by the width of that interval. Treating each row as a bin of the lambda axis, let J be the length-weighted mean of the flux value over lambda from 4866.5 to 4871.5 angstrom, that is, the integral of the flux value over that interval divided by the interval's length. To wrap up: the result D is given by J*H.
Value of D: 275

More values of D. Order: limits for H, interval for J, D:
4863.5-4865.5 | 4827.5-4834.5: 268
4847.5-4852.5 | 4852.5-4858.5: 270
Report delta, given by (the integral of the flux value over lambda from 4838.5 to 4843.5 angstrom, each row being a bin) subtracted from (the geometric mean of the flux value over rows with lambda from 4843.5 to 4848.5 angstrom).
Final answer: -59.3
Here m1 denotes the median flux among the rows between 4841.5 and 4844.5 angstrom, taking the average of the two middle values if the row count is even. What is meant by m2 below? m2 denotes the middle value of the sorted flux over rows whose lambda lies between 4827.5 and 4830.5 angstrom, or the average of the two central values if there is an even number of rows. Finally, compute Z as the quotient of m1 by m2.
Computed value 0.82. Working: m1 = 14.6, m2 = 17.9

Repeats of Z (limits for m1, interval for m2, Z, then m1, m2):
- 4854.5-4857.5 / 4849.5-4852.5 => 1.05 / 17.9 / 17.1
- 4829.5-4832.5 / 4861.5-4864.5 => 1.15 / 17.9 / 15.6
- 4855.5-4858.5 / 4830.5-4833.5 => 0.89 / 15.3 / 17.2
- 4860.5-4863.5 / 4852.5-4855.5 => 1.00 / 15.6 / 15.6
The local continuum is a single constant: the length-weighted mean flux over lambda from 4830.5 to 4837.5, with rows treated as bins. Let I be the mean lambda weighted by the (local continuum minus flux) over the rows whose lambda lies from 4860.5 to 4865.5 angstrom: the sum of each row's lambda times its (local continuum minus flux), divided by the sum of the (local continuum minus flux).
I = 4863.0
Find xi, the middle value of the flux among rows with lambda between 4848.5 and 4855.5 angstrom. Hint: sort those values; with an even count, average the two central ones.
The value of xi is 17.1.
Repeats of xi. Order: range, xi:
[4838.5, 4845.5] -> 16.4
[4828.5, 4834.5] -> 17.9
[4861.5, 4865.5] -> 15.6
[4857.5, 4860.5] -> 15.1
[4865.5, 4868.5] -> 15.8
